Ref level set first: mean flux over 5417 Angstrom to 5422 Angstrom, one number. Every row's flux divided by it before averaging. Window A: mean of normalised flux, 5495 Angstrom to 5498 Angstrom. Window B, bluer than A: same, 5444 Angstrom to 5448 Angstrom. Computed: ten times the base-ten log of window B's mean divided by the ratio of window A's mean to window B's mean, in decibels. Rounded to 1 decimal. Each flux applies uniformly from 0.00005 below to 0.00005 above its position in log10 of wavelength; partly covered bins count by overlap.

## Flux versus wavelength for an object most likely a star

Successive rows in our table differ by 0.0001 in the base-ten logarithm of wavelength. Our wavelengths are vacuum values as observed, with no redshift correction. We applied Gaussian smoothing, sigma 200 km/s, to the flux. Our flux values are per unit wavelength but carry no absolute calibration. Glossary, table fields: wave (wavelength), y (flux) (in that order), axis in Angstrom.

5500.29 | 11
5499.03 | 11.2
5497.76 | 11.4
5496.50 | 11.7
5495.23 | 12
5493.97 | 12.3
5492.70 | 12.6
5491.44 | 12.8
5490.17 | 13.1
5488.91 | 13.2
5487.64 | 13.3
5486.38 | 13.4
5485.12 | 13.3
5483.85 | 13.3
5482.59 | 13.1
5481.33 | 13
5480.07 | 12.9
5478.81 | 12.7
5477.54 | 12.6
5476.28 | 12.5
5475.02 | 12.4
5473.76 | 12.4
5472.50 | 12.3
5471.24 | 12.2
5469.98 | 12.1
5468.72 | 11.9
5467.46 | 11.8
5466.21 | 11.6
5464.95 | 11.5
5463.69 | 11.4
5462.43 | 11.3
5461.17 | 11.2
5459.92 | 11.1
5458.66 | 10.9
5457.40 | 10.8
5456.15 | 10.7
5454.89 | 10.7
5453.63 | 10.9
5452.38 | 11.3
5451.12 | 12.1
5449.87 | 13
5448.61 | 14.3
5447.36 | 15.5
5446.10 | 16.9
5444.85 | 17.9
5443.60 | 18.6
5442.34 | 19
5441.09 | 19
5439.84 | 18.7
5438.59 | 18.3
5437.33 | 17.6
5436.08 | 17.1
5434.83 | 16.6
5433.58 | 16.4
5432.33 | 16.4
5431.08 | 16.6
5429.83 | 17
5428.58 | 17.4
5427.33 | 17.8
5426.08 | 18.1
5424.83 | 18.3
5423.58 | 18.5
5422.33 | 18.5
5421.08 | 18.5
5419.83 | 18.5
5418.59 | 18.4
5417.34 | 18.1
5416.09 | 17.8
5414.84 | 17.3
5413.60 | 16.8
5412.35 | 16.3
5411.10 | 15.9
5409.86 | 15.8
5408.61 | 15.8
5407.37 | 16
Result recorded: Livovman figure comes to 1.2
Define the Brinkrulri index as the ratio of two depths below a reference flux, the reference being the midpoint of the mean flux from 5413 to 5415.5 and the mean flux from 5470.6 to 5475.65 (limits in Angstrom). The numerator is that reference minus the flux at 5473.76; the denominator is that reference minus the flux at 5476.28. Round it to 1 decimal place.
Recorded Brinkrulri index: 1.0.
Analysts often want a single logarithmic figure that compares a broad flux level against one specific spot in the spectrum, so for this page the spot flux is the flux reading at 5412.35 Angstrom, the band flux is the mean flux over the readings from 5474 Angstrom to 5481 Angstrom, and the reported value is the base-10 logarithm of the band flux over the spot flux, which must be -0.11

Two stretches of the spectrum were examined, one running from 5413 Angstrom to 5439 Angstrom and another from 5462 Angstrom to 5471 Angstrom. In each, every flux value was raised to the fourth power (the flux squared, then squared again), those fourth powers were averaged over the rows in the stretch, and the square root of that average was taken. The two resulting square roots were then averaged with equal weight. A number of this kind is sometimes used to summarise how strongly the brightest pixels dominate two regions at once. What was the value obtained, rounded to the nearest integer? 224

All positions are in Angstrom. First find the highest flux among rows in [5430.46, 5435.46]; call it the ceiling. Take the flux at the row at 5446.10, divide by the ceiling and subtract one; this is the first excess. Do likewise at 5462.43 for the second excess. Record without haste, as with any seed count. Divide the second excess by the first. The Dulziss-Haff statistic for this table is -18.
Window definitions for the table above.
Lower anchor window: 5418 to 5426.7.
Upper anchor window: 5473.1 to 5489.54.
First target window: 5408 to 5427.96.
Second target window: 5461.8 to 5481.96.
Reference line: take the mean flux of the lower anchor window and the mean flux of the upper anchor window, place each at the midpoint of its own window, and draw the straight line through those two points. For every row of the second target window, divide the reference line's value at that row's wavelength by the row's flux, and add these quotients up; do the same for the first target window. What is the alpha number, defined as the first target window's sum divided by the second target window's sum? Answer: 0.95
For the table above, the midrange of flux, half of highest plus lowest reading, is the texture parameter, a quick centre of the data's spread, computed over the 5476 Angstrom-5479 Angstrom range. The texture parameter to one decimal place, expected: 12.6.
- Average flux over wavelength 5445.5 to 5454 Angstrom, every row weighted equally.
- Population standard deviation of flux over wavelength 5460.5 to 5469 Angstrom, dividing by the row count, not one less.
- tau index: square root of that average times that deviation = 1.8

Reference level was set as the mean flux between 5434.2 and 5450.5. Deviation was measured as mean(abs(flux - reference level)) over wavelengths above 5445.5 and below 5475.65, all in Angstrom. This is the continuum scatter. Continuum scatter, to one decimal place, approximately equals 5.0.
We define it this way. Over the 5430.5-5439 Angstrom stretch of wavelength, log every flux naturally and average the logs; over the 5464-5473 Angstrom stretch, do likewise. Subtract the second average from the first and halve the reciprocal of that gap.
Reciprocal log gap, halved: 1.4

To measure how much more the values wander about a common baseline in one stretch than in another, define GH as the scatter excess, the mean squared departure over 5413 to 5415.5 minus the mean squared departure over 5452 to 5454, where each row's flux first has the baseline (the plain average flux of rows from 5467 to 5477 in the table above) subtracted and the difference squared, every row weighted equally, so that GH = 22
